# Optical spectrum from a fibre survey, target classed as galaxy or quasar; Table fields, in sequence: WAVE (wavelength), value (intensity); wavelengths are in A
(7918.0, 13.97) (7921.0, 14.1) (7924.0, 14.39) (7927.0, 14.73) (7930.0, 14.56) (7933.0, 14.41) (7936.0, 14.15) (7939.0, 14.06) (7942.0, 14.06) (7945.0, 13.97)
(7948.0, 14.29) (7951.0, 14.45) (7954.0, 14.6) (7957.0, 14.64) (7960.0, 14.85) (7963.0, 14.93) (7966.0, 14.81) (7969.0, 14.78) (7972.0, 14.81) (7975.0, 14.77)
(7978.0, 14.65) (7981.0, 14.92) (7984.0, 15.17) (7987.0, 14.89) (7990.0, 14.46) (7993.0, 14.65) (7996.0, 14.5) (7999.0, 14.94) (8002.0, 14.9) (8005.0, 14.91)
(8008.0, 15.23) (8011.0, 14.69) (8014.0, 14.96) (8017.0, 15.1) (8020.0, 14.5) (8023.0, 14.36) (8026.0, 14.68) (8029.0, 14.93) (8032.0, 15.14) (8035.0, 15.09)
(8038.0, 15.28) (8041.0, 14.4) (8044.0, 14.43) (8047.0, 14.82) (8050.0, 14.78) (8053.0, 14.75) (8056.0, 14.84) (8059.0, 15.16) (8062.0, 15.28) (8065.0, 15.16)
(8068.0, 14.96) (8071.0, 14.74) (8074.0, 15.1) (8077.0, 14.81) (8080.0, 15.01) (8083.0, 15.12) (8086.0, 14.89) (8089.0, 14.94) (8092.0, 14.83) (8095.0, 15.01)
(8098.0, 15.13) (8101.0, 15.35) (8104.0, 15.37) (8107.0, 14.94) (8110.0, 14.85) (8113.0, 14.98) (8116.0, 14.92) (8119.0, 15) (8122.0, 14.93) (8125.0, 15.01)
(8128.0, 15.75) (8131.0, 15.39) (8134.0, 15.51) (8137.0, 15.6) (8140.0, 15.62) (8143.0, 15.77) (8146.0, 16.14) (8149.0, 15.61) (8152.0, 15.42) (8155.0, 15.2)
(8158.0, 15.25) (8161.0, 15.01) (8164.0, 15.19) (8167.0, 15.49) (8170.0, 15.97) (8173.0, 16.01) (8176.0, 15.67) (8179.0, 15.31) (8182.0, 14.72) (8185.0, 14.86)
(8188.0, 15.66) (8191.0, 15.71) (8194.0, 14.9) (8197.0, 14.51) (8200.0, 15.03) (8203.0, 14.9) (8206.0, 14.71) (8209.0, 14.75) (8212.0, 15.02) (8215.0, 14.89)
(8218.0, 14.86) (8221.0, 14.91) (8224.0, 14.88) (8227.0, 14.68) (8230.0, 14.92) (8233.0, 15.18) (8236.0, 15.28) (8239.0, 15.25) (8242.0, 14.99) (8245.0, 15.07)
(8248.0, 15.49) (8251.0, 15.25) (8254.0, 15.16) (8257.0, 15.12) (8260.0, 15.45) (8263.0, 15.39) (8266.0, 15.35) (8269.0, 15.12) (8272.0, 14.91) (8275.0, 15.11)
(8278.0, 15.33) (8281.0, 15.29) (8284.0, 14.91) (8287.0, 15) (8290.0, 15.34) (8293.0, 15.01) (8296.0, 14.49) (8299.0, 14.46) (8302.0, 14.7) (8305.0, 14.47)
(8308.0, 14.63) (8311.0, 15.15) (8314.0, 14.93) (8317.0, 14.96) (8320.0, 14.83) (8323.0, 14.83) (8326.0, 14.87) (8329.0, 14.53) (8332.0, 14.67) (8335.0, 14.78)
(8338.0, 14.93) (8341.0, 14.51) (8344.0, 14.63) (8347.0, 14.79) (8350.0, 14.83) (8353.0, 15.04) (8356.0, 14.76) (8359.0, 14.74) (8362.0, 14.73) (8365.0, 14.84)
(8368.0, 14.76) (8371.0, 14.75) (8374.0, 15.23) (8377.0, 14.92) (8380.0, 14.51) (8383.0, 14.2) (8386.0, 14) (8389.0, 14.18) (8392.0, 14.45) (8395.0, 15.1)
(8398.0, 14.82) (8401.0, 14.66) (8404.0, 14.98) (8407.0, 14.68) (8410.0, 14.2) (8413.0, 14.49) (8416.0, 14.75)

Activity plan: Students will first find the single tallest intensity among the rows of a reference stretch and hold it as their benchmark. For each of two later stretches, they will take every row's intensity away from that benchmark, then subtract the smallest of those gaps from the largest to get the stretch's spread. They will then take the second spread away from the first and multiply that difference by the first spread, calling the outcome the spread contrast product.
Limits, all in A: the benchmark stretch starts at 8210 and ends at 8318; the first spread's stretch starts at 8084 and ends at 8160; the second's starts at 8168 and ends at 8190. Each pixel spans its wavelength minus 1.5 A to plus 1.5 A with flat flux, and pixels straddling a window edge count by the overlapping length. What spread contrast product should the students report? 0.0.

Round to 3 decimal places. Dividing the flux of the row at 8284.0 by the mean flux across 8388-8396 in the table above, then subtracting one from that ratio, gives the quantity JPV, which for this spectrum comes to 0.023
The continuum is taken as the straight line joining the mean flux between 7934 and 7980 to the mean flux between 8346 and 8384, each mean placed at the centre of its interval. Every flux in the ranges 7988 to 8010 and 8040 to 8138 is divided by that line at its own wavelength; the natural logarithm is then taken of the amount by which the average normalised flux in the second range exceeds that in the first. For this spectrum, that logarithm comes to -4.5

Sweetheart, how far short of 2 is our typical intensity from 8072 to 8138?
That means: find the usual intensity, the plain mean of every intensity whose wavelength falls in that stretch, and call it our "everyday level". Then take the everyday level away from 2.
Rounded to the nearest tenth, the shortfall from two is -13.1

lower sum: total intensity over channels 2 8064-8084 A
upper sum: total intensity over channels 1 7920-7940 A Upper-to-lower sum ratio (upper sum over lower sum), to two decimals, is 0.96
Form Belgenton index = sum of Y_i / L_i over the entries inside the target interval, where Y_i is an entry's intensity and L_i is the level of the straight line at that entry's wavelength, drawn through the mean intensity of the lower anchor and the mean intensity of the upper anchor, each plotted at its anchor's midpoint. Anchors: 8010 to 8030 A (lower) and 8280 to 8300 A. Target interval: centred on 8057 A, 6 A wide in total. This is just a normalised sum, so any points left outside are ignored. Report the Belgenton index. 2.03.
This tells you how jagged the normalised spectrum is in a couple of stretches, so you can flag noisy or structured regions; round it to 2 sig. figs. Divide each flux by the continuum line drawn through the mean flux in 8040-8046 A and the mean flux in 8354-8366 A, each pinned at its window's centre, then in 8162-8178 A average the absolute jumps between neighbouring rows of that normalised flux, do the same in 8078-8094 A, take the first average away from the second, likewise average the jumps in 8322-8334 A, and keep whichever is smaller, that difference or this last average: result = -0.011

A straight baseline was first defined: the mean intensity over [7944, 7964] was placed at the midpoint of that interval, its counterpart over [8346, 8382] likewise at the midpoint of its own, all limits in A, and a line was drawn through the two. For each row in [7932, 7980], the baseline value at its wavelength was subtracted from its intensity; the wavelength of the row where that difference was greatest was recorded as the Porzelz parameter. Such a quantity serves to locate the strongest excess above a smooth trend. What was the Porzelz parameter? 7963.0 A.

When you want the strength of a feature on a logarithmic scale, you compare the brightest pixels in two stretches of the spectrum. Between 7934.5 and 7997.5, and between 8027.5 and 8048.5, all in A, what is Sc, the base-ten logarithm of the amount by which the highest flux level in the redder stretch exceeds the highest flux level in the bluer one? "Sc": -0.96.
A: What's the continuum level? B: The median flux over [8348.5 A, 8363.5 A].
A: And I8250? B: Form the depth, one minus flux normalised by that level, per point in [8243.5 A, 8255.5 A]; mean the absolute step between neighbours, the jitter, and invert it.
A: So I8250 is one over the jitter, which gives 59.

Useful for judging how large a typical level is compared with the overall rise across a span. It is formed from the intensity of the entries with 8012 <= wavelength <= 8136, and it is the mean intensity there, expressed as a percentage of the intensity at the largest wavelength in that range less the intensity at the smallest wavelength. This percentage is 2724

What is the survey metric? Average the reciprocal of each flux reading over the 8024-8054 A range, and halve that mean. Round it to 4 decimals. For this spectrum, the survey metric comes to 0.0337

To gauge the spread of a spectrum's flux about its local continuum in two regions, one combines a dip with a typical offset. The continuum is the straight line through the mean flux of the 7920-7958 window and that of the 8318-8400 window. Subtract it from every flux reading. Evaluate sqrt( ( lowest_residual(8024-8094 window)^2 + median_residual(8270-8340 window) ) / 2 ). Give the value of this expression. 0.34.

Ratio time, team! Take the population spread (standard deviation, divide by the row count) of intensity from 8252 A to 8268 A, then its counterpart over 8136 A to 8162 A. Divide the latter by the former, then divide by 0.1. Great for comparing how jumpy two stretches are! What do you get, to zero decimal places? 24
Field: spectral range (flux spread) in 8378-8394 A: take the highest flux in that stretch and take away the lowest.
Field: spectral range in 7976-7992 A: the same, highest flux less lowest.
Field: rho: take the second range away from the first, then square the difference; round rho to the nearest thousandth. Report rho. 0.040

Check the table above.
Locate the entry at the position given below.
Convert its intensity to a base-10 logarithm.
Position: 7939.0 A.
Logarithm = 1.15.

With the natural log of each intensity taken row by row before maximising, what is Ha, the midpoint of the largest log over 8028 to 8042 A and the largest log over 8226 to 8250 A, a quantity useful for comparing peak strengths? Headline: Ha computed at 2.73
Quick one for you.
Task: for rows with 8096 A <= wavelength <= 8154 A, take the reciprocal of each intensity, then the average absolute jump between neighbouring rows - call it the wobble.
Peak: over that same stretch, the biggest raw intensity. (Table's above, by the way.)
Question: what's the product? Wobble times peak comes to 0.0141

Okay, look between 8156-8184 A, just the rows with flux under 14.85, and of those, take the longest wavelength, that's 8182.0 A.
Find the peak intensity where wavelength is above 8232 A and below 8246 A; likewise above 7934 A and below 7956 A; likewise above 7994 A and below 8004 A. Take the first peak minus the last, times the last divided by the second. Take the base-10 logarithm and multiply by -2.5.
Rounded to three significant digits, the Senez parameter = 1.15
